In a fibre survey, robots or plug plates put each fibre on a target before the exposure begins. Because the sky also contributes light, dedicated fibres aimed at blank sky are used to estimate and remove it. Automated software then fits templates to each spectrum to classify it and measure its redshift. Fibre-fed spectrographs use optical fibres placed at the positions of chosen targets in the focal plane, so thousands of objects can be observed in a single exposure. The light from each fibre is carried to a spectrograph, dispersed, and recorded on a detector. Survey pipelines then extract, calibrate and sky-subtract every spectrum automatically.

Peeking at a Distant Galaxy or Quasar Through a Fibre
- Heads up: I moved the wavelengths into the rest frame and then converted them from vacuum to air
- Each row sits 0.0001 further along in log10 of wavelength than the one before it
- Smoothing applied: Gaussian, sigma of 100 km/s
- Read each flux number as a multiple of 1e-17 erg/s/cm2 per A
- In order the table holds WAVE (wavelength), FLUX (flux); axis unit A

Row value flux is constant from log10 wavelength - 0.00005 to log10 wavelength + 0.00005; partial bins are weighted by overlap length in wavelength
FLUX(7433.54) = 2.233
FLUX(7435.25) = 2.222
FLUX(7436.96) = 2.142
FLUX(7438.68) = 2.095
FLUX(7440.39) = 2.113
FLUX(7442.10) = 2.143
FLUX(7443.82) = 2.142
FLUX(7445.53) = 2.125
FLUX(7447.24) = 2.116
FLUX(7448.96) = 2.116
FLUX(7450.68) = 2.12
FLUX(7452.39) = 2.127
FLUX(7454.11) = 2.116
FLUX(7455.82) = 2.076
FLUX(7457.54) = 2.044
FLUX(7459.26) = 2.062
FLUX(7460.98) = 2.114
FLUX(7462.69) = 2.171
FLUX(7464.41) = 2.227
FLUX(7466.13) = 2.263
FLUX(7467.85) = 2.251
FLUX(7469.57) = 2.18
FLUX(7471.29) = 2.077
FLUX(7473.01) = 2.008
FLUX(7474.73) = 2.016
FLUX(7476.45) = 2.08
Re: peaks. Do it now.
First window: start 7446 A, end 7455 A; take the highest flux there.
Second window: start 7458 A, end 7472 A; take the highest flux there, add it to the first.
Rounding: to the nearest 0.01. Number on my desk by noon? 4.39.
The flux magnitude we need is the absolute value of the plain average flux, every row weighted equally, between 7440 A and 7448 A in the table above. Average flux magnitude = 2.13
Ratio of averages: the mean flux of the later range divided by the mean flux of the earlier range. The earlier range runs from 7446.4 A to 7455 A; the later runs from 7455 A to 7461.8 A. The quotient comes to 0.98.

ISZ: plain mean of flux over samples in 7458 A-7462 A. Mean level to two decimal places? 2.09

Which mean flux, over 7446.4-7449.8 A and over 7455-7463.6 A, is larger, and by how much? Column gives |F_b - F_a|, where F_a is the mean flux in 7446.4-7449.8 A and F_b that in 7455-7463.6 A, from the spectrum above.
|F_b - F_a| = 0.02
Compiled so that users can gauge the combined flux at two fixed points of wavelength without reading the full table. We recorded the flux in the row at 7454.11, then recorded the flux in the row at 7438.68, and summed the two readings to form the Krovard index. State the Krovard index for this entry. 4.21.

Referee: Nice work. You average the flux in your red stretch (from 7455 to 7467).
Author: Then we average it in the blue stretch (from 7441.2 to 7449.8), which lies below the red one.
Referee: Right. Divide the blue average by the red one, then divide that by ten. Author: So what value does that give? 0.100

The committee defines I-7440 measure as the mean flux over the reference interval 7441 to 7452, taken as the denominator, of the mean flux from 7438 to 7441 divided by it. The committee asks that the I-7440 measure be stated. 0.99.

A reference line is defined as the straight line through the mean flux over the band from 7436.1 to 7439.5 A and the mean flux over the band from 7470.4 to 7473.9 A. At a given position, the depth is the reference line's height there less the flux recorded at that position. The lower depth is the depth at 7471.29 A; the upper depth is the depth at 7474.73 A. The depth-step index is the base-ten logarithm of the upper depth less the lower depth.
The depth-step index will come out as -1.27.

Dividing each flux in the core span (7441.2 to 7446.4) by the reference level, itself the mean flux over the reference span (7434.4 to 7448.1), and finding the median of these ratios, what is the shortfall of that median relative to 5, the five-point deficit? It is 4.00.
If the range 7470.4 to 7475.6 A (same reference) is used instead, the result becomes 4.06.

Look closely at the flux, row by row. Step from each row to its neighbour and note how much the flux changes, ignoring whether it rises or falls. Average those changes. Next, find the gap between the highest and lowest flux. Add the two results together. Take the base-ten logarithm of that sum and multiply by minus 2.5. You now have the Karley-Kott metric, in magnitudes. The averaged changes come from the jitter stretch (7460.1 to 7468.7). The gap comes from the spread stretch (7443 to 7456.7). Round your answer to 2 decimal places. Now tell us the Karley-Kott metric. 2.43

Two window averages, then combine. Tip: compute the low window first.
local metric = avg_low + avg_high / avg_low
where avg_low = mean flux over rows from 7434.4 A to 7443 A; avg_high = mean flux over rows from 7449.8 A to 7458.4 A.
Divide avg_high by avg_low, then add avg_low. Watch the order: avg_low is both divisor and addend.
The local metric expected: 3.121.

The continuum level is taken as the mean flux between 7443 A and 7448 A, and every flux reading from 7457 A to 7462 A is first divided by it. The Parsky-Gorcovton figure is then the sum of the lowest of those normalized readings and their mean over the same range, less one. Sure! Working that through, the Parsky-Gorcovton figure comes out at 0.935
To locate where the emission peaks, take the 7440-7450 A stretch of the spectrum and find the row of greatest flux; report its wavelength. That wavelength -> 7442.10 A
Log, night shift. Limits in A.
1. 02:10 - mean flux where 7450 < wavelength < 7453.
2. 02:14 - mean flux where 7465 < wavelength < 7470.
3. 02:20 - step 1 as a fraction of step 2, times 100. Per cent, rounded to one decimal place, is 95.2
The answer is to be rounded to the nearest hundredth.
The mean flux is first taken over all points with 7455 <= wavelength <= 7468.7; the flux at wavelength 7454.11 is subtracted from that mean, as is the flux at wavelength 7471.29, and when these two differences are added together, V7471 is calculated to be 0.11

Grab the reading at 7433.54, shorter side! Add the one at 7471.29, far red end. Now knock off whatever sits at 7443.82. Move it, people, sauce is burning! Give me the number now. 2.17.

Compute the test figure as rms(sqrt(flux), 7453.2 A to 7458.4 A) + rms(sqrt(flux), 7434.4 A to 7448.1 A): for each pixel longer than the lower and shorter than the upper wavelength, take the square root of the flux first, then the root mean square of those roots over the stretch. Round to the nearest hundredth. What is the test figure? 2.90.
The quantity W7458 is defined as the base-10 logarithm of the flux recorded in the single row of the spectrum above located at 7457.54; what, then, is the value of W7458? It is 0.310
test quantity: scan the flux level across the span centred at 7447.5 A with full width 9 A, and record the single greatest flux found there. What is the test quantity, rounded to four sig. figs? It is 2.142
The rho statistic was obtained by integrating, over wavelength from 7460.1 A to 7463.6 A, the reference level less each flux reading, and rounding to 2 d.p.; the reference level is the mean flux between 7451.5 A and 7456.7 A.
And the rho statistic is -0.12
